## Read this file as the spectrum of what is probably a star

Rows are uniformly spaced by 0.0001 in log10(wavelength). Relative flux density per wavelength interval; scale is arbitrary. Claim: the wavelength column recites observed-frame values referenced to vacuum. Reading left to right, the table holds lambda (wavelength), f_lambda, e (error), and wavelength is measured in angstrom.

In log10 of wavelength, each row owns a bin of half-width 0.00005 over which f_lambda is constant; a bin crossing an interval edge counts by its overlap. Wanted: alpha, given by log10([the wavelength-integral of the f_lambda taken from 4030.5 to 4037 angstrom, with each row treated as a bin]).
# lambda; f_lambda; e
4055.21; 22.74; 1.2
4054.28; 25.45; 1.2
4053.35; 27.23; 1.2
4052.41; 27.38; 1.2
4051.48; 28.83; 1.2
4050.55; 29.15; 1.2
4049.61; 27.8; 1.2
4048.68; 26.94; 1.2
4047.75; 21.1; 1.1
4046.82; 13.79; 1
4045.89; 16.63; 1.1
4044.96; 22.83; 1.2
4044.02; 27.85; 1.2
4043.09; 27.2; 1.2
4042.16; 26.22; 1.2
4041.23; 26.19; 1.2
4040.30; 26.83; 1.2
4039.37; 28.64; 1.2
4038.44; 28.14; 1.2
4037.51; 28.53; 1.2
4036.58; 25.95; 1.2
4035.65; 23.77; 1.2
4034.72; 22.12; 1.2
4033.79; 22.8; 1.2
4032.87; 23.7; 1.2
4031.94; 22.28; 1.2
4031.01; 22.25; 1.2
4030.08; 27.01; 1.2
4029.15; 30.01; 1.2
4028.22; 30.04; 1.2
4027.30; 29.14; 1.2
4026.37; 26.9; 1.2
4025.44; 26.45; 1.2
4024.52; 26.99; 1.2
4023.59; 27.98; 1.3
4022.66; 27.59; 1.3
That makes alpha 2.18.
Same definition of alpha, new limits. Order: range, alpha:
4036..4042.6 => 2.25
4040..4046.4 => 2.20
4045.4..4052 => 2.19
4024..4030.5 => 2.26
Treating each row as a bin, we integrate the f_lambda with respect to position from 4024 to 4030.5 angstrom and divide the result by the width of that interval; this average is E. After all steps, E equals 28.1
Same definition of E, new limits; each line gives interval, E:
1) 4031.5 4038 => 24.2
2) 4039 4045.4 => 26.5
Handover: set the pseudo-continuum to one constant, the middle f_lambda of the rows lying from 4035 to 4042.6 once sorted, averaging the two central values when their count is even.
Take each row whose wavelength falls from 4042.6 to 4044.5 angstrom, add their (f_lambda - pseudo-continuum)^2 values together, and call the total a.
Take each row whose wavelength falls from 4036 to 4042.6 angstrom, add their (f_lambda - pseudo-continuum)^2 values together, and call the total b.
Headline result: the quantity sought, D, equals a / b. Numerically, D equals 0.2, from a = 2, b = 12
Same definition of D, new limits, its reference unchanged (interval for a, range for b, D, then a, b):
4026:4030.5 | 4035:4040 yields 1.7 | 32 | 19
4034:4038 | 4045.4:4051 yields 0.1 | 31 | 298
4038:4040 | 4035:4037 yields 0.9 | 7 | 8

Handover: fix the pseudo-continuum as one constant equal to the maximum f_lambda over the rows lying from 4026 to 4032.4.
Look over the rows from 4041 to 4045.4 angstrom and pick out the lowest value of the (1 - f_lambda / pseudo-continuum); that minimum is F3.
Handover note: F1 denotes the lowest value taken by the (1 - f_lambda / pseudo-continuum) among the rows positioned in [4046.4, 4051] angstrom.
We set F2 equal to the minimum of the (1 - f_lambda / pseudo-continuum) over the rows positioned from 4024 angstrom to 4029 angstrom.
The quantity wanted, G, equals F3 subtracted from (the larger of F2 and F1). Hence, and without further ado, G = -0.04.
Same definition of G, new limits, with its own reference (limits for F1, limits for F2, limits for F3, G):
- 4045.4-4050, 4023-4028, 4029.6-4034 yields -0.03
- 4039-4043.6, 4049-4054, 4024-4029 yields 0.05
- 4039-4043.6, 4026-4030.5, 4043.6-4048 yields -0.03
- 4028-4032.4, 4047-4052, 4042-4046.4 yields -0.04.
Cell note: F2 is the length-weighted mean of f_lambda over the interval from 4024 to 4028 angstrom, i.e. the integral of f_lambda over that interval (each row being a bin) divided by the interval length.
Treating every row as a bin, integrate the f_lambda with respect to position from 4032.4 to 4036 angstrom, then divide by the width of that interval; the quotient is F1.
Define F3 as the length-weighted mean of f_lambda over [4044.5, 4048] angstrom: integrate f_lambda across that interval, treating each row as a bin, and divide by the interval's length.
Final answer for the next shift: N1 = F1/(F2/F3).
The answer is 15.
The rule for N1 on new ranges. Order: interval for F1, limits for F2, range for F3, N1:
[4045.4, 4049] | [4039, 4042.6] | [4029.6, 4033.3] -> 17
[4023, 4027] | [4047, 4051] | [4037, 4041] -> 30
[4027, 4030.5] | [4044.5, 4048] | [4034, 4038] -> 39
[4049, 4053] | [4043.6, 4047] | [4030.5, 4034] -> 31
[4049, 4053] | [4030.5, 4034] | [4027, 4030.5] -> 36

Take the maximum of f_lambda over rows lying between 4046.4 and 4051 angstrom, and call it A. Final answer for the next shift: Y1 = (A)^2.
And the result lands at 850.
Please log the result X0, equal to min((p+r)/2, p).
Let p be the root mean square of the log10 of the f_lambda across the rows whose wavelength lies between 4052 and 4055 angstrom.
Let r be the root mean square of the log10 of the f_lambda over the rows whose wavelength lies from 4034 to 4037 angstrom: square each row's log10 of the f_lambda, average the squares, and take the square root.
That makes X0 1.40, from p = 1.43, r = 1.38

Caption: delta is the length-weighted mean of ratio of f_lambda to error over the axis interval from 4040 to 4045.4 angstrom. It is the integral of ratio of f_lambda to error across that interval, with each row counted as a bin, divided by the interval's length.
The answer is 22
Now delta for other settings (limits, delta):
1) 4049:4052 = 24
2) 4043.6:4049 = 19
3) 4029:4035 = 20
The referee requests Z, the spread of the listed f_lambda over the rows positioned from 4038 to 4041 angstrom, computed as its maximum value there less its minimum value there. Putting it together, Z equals 2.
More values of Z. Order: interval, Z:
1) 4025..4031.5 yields 8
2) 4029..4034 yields 8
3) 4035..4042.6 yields 5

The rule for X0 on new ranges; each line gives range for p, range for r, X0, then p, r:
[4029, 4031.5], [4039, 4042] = 1.42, 1.42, 1.43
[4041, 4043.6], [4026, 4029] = 1.42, 1.42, 1.46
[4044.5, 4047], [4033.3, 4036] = 1.24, 1.24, 1.36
